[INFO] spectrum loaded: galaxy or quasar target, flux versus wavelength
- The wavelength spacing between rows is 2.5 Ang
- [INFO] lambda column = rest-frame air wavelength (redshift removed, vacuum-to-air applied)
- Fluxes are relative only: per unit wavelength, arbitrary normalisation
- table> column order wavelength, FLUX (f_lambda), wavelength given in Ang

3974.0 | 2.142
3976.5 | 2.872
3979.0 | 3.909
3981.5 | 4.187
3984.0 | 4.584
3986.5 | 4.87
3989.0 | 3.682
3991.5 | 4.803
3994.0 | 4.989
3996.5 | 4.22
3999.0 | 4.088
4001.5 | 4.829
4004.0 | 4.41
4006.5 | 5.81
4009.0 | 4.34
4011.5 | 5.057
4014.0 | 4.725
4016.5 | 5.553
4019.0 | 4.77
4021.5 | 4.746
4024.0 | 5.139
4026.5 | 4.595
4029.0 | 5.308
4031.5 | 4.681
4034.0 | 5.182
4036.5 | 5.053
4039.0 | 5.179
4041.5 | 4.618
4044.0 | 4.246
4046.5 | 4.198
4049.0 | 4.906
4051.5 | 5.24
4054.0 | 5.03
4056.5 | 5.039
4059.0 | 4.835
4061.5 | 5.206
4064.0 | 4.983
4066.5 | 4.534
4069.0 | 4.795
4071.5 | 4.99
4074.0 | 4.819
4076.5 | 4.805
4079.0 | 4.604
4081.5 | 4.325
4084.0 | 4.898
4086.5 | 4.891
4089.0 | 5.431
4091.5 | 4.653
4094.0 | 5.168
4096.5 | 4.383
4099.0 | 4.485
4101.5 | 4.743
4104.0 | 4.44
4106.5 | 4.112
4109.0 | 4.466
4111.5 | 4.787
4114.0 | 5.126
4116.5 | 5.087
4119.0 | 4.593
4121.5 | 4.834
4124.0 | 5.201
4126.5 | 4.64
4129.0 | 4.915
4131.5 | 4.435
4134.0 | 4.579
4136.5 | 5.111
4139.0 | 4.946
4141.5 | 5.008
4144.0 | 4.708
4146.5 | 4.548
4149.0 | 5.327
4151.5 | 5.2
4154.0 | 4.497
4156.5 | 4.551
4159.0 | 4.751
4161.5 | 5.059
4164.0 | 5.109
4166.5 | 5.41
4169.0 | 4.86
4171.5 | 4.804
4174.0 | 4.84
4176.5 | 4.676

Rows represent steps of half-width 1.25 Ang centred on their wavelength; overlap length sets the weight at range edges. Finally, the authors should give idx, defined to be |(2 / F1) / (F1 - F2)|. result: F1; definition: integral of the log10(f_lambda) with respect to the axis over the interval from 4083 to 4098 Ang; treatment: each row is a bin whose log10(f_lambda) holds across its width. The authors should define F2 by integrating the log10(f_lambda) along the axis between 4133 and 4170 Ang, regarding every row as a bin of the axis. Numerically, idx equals 0.013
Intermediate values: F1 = 10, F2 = 26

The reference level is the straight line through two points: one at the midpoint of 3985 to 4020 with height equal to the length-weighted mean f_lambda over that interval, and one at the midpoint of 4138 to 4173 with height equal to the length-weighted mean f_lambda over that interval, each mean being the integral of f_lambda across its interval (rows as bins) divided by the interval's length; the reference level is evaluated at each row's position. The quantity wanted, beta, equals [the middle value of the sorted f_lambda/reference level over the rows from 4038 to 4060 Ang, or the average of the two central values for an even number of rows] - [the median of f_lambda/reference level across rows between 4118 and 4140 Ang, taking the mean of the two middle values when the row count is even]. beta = 0.03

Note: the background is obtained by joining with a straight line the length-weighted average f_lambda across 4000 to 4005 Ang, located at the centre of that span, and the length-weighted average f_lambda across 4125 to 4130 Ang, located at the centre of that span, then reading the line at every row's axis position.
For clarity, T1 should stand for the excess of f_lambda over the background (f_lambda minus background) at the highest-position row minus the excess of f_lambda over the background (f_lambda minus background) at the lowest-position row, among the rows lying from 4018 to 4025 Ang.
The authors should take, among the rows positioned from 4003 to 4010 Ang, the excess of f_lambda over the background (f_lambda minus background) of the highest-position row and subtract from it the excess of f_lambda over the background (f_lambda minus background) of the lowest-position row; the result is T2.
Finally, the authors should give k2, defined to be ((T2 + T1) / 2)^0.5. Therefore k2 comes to 0.38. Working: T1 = 0.4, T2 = -0.08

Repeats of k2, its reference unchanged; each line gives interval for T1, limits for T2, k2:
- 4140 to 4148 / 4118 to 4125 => 0.26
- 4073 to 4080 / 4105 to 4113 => 0.47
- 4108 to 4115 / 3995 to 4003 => 0.79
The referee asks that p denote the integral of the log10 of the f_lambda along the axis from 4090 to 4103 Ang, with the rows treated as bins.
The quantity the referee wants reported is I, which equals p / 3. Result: 2.91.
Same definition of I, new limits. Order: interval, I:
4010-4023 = 3.01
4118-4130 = 2.74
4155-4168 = 3.01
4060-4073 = 2.99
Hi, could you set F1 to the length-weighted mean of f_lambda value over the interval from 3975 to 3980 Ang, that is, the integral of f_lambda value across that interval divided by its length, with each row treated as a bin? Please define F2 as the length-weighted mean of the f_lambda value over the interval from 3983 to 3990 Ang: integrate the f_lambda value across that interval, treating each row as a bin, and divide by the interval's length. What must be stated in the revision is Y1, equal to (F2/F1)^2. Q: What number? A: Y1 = 1.77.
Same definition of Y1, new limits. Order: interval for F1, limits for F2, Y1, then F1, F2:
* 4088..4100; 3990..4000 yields 0.88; 4.82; 4.51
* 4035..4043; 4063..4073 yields 0.95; 4.94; 4.82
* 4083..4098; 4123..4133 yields 0.95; 4.90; 4.78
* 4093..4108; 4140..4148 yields 1.11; 4.54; 4.78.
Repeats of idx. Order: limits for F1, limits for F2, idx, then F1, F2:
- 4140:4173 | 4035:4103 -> 0.004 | 23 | 46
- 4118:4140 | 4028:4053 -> 0.062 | 15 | 17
